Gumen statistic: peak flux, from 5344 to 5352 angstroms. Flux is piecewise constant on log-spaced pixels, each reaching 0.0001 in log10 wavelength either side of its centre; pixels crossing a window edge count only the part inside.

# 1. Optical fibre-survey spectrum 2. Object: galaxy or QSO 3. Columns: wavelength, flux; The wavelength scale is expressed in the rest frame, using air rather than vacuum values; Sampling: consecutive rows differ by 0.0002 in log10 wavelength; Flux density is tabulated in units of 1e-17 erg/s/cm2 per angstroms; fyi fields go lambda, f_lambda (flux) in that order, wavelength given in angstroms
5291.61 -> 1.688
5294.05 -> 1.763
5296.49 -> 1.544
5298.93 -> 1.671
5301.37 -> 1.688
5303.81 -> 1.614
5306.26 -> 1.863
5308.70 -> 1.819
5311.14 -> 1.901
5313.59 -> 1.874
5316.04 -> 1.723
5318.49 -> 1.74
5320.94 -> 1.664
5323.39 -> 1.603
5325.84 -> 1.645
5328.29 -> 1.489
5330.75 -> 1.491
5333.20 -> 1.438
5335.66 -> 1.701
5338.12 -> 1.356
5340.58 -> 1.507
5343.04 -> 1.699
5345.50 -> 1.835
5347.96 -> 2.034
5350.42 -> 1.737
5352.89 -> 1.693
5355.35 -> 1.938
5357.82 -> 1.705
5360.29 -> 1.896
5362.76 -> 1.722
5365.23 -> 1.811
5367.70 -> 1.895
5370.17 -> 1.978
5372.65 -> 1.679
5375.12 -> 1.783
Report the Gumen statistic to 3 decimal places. 2.034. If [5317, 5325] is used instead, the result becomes 1.740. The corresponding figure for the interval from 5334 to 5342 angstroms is 1.701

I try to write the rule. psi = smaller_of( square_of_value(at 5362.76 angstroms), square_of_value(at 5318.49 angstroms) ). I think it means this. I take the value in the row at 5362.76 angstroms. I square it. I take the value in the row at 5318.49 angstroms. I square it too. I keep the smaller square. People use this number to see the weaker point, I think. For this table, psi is 2.97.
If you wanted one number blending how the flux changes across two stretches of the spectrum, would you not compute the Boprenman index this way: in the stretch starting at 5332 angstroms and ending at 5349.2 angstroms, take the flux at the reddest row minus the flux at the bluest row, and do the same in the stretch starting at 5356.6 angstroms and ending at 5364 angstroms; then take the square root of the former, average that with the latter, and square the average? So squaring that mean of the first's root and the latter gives 0.16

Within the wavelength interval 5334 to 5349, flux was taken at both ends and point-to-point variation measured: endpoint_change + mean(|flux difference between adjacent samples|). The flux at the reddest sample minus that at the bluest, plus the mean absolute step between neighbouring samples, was 0.54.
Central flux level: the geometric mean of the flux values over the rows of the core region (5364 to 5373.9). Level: 1.84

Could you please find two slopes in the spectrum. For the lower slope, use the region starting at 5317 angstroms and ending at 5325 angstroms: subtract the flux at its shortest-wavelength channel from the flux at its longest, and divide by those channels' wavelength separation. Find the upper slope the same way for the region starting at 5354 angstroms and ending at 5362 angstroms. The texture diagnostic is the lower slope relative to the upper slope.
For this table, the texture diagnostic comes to 3.3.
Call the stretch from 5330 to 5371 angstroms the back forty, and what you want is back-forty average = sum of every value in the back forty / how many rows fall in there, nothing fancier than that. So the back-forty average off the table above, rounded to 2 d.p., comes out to 1.73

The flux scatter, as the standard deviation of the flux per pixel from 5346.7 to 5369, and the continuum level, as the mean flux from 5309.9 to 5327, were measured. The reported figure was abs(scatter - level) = 1.62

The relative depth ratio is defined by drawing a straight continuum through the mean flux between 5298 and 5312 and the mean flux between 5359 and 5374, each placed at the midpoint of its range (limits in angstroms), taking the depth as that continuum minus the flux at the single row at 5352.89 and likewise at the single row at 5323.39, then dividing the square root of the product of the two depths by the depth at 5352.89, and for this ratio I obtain 1.21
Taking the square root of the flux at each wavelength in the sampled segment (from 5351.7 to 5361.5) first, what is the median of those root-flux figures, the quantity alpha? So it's 1.34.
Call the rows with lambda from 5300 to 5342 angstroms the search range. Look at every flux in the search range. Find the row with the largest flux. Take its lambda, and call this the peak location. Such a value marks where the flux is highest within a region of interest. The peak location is 5311.14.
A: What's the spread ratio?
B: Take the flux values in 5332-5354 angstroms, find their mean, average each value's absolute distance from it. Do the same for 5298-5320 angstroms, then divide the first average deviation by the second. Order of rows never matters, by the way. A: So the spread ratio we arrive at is 1.78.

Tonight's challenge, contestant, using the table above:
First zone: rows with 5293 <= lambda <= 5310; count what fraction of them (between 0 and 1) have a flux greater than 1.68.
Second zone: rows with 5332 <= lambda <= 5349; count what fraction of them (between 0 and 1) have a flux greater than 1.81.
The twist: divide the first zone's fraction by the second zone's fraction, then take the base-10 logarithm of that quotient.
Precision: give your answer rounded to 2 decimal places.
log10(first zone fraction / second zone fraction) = 0.30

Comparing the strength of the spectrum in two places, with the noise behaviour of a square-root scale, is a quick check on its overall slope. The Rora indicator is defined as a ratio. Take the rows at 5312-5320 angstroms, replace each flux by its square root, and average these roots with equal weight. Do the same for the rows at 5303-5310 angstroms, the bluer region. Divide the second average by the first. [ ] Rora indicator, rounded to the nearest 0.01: 1.00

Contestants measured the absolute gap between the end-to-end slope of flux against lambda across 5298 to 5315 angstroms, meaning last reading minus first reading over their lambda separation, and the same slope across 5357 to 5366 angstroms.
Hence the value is 0.000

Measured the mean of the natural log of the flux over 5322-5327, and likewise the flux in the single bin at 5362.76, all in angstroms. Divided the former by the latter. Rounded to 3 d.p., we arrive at 0.282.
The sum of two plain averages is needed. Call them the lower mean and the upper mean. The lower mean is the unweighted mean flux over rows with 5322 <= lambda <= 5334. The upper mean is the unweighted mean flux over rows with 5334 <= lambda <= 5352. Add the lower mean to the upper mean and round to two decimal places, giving 3.23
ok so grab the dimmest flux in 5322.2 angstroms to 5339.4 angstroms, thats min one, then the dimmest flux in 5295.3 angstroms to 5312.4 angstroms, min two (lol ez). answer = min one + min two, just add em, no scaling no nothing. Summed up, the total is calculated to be 2.90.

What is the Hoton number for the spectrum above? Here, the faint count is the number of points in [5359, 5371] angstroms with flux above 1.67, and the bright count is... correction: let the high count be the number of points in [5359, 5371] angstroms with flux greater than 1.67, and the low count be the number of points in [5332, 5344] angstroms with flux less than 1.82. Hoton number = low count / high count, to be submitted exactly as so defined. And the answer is 1.0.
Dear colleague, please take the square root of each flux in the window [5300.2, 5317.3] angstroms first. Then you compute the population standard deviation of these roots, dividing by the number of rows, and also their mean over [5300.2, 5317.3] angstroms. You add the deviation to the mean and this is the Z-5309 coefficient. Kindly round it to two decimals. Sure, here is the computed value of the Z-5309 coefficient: 1.37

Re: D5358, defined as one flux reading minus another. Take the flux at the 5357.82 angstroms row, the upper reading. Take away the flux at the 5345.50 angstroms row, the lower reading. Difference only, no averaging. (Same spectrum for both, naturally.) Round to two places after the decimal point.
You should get -0.13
